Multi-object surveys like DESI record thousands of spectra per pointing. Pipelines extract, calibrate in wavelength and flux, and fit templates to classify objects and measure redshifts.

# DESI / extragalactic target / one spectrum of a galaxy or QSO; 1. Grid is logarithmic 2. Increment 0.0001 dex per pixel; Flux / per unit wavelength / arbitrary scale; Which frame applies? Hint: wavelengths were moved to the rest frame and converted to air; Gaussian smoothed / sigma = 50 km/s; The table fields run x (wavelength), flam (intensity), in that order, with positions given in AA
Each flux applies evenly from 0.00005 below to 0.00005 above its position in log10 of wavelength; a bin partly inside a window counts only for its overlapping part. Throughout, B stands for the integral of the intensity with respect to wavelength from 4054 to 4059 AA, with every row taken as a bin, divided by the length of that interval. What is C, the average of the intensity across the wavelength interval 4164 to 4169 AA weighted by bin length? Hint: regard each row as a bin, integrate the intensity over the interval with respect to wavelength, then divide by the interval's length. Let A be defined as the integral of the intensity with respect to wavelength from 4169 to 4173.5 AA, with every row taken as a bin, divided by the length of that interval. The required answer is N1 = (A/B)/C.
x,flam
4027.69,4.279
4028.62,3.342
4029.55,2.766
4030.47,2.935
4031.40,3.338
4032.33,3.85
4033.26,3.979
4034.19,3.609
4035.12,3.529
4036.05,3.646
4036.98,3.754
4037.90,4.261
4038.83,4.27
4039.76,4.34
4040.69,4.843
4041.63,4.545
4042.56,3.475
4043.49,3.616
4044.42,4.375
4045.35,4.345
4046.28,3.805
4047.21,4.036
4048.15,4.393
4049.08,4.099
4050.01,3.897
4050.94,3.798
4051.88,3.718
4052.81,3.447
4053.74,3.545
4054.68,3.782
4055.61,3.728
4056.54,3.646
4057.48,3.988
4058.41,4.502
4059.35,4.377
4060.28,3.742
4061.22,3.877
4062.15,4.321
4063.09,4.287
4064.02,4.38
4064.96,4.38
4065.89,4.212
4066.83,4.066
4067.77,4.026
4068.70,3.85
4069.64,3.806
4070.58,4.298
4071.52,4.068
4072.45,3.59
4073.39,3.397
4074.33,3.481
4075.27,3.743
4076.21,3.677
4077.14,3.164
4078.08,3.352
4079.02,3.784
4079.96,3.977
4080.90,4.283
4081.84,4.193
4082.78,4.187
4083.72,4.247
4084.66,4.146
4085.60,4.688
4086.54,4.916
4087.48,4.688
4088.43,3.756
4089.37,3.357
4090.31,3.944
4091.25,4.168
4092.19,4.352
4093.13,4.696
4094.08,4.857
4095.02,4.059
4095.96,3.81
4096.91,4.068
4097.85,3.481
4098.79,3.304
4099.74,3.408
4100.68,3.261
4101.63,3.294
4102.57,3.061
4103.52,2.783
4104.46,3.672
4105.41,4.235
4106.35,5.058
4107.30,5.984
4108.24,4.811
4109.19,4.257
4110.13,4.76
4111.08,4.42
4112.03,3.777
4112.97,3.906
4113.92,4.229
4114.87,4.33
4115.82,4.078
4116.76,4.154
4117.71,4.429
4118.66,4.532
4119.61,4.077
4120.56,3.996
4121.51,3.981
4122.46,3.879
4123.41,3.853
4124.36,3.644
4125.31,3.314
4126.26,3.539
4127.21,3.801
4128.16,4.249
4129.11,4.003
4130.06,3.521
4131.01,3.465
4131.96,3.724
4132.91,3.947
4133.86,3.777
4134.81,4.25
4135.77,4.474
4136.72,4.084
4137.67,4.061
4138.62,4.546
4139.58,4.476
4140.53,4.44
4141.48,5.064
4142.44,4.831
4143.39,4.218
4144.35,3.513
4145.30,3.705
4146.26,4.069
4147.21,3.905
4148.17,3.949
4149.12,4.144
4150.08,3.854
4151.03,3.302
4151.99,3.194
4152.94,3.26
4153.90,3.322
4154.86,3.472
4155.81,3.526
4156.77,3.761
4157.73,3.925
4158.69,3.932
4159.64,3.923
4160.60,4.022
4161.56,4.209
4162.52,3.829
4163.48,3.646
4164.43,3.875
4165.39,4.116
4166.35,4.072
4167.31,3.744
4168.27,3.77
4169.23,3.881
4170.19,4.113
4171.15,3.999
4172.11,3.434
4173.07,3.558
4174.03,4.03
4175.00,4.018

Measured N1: 0.248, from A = 3.80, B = 3.92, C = 3.91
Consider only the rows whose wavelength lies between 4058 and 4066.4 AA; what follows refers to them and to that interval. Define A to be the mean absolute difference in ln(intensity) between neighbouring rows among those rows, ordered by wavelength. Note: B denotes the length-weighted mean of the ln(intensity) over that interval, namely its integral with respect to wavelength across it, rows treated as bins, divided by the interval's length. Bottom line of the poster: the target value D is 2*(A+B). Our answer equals 2.98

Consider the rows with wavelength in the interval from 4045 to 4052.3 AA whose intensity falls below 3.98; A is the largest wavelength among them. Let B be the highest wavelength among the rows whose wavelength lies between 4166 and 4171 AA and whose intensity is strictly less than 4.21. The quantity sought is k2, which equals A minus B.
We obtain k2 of -118.3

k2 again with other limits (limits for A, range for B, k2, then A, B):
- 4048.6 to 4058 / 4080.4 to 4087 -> -28.1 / 4056.54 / 4084.66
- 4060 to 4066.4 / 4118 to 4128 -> -66.0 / 4061.22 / 4127.21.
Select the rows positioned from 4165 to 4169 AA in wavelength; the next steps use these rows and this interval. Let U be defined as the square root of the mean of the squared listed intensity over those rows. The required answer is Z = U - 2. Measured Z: 1.93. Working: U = 3.93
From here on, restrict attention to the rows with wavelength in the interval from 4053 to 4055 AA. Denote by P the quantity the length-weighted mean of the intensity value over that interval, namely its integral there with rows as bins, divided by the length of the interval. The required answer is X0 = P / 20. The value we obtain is 0.181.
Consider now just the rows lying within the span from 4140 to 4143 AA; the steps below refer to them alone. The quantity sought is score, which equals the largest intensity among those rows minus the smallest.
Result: 0.62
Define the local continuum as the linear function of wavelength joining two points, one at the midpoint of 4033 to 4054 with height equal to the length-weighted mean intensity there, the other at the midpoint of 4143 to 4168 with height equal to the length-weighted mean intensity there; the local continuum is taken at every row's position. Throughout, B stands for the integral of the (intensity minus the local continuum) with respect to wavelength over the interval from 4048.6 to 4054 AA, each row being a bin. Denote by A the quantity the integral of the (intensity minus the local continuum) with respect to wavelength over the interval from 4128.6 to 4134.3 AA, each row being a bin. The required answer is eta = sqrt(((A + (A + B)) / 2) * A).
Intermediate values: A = -0.5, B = -1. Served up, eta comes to 0.7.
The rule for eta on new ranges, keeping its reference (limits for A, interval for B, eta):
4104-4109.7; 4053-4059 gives 4.4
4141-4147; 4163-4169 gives 2.6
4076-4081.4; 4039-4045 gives 0.7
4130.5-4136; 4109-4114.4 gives 0.8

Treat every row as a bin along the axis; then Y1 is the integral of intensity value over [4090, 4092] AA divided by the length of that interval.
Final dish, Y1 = 4.1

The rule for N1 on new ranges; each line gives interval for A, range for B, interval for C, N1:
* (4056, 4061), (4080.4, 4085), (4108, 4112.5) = 0.219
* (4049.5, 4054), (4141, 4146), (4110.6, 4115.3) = 0.211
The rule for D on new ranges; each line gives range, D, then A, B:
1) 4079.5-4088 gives 3.03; 0.044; 1.47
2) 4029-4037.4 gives 2.62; 0.068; 1.24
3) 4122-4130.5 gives 2.79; 0.074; 1.32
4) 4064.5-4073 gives 2.89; 0.055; 1.39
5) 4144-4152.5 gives 2.76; 0.063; 1.32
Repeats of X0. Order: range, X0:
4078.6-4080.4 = 0.194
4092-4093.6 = 0.228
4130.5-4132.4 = 0.180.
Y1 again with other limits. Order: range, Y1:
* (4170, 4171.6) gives 4.0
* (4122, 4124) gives 3.9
